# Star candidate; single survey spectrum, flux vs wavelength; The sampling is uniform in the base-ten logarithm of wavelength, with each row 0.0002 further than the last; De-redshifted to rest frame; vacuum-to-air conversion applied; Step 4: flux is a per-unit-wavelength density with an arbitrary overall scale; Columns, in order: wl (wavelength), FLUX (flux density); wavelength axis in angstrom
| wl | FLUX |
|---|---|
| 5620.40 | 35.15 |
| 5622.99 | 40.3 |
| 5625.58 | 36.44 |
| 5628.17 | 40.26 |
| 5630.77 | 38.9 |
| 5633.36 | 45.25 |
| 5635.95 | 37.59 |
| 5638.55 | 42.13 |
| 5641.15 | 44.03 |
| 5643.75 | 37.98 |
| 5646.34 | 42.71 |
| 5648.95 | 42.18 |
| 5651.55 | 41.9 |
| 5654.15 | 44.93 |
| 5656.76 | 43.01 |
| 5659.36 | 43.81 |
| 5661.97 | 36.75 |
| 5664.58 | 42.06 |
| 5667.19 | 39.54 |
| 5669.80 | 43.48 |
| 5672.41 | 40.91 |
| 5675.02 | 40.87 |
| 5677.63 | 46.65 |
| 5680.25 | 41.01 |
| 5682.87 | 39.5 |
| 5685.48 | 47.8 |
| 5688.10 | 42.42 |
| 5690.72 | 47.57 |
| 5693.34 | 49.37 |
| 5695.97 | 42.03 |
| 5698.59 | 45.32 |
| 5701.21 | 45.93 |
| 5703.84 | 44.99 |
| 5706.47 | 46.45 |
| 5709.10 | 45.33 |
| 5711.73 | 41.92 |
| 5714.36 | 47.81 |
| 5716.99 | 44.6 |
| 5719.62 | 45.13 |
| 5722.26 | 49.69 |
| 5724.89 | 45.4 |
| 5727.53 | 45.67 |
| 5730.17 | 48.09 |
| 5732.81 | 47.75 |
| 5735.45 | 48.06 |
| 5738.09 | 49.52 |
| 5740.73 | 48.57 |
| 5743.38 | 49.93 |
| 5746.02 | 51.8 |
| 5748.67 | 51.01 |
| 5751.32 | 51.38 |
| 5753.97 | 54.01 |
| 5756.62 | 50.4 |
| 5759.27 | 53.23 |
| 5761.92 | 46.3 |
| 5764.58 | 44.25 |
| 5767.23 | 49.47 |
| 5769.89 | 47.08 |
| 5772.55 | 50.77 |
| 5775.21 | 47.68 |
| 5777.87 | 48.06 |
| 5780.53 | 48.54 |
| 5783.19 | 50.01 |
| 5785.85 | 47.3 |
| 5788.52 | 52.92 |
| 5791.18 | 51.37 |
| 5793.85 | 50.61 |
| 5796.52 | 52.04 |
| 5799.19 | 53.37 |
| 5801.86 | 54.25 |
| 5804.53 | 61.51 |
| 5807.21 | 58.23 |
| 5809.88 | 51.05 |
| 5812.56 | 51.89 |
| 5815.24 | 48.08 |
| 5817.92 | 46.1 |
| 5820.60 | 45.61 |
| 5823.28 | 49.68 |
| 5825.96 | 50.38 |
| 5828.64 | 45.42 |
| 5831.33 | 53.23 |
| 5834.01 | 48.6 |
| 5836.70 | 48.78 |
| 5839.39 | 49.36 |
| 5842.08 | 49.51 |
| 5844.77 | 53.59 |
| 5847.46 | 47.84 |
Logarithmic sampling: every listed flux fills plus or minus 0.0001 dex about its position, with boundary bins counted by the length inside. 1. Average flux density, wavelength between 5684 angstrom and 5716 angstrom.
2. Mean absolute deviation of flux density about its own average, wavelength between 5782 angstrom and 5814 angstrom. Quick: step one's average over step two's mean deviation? 17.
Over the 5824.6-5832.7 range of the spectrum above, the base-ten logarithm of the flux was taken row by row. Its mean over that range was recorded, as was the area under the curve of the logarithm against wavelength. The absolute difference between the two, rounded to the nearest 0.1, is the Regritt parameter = 12.0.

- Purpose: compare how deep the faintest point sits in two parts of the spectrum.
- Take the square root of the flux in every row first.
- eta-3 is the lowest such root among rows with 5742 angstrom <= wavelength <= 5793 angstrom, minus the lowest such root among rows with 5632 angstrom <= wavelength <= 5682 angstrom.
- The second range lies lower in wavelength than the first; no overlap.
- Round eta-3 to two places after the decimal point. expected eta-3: 0.59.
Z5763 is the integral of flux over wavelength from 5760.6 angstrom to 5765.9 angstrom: 240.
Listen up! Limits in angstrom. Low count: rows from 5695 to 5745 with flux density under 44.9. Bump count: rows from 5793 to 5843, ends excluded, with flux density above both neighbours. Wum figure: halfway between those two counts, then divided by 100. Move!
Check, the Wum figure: 0.035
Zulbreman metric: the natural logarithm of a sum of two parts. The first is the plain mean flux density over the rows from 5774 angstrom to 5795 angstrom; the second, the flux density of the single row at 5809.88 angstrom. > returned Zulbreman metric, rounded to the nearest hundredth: 4.61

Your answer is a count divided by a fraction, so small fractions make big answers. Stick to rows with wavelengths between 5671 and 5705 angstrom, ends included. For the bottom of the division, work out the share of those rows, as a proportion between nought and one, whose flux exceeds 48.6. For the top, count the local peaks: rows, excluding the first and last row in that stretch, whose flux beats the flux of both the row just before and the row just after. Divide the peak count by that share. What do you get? 52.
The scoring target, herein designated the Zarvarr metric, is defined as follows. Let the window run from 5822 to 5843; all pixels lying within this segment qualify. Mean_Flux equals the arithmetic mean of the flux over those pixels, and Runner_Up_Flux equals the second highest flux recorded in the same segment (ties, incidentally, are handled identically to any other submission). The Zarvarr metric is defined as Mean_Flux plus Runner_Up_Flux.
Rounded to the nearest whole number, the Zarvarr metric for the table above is 100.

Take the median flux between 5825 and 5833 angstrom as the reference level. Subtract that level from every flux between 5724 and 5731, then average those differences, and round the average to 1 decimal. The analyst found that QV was -4.0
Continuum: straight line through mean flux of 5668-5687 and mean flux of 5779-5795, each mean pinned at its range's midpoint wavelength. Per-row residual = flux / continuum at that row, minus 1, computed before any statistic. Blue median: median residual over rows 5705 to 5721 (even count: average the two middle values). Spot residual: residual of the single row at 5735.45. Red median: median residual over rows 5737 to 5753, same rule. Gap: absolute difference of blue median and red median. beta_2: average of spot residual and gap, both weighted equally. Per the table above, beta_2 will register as 0.048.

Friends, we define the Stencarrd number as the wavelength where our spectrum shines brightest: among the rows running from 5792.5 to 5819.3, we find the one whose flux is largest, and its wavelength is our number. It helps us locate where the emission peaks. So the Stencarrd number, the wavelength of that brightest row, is 5804.53 angstrom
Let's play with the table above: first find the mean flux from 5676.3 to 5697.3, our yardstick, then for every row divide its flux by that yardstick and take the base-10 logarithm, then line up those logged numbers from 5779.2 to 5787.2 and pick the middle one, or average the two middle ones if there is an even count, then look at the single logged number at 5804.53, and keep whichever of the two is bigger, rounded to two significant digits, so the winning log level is 0.14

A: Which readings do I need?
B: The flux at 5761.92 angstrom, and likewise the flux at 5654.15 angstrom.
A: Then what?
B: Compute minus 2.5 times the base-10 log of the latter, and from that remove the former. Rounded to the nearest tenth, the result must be -50.4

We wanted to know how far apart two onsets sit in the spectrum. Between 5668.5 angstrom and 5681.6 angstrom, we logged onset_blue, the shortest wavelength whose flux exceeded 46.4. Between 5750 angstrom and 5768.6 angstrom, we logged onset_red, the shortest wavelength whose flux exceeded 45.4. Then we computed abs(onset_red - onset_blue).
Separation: 73.7 angstrom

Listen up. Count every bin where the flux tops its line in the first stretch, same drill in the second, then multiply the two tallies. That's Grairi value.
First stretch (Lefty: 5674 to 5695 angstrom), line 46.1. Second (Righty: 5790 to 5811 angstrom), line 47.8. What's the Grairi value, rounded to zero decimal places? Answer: 32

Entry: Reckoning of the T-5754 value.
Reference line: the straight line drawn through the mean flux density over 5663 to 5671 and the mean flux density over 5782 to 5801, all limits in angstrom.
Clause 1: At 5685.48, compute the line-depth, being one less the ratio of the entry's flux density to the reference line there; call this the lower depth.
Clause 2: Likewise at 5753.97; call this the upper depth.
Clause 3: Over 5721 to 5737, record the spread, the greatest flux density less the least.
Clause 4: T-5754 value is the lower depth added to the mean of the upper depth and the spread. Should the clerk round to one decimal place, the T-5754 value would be 2.0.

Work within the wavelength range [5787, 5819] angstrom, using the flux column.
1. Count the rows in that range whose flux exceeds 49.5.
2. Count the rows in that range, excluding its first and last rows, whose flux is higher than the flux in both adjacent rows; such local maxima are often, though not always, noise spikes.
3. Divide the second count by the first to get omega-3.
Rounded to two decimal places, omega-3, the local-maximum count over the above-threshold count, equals 0.20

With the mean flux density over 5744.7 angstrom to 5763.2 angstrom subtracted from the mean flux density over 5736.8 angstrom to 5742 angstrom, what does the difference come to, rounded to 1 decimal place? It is -2.1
